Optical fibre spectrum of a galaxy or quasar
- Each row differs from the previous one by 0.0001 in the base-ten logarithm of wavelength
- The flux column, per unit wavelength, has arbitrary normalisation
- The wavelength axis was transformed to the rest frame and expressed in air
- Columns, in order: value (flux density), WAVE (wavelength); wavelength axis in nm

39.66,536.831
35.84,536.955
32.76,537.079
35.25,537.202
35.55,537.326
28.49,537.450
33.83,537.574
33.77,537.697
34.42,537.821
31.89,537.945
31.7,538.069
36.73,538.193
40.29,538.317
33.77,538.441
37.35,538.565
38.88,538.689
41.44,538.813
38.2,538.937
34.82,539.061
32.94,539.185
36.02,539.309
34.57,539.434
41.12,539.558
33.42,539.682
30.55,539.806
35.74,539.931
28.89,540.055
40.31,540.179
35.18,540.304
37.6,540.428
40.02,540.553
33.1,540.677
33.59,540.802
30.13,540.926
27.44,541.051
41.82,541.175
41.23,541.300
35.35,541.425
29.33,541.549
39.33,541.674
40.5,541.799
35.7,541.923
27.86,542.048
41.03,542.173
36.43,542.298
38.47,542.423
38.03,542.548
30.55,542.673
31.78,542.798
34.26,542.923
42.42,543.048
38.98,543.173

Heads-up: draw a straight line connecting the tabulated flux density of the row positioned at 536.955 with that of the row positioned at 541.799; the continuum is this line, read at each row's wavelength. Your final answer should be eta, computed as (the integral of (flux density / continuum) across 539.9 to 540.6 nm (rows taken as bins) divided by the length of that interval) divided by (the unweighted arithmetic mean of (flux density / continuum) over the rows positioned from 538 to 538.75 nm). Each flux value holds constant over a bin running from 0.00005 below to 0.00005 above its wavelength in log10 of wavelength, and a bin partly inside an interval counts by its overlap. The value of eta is 0.95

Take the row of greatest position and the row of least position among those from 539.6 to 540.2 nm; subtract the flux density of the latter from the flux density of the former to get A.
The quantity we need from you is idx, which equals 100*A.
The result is 689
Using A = 7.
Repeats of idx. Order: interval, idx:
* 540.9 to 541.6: -80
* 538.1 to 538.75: 215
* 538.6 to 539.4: -286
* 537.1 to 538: -336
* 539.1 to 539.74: 48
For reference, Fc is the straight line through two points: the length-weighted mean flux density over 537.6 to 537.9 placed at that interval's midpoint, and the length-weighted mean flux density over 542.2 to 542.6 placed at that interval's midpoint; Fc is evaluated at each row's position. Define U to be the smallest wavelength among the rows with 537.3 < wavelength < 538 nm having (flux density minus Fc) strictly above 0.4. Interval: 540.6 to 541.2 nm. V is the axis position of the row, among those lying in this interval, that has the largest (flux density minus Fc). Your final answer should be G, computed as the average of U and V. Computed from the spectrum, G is 539.25 nm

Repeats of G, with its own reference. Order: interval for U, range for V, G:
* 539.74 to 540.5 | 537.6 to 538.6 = 539.25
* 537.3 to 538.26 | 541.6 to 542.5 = 539.75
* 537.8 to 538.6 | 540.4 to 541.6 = 539.68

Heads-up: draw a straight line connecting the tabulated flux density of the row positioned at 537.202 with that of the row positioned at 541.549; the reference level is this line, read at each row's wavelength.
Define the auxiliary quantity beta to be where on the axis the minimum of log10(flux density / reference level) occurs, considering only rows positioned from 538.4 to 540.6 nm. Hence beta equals 540.055 nm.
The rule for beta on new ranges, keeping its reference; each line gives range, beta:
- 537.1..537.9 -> 537.450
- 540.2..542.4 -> 541.051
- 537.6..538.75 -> 538.069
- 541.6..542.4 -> 542.048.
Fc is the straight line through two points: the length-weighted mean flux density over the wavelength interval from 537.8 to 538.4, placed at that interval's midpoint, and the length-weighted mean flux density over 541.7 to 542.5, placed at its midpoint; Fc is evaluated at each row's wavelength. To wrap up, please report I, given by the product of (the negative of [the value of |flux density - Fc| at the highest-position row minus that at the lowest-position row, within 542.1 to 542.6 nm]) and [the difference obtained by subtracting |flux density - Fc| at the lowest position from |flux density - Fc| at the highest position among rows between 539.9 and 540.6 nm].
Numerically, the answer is 12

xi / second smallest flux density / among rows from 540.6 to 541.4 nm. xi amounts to 30.13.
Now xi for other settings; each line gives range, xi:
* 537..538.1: 31.7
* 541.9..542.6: 35.7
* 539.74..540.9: 30.55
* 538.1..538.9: 36.73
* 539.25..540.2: 30.55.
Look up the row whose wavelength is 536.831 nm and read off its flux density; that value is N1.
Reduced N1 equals 39.66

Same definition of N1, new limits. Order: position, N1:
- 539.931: 35.74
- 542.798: 31.78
